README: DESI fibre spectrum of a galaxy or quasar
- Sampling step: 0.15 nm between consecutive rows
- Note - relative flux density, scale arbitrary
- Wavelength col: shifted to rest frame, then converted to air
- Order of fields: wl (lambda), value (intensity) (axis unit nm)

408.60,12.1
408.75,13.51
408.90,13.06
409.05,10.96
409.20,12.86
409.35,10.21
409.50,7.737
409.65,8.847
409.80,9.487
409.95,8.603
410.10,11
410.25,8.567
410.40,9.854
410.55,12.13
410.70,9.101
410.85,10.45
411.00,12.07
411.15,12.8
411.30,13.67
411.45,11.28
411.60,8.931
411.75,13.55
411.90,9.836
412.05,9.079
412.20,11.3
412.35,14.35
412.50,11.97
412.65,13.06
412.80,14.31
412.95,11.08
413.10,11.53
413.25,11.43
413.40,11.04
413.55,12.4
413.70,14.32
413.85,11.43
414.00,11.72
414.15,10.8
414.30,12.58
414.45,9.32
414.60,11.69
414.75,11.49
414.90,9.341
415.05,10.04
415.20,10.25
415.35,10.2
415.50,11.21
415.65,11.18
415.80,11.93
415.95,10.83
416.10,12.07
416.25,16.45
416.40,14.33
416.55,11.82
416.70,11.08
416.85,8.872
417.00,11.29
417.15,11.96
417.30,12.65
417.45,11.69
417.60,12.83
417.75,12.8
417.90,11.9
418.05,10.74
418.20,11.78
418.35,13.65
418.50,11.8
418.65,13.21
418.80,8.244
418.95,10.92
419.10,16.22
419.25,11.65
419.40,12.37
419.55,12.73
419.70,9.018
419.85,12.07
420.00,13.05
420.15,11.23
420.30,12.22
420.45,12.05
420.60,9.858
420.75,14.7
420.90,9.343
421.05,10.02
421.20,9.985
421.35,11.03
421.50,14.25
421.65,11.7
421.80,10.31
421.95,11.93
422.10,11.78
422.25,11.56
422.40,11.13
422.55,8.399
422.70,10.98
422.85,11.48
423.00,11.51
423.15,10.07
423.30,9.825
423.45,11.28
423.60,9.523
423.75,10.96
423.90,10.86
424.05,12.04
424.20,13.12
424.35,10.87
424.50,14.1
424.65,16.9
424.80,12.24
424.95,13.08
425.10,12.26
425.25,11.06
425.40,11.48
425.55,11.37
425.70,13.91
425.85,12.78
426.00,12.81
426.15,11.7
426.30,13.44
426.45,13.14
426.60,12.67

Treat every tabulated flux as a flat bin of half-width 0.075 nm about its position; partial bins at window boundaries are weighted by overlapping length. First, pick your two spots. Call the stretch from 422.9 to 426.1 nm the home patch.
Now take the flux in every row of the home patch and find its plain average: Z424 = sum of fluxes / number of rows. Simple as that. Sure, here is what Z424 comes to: 12.0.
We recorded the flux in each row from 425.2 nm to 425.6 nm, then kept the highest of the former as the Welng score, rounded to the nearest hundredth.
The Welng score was 11.48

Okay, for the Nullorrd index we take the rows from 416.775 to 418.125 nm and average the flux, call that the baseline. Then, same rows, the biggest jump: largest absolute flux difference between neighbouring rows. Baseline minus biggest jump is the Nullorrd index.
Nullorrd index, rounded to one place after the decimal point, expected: 9.2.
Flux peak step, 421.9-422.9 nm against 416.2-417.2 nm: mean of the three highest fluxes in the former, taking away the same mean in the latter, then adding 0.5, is -2.0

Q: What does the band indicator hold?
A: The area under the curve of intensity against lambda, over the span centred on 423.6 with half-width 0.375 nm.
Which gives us 7.9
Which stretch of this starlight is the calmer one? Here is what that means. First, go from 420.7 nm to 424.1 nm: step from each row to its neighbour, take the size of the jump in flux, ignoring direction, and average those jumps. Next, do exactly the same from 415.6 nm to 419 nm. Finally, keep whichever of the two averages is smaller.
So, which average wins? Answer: 1.37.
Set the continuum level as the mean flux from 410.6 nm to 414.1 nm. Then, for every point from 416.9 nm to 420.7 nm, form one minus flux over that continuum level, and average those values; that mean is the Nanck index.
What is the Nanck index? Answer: -0.013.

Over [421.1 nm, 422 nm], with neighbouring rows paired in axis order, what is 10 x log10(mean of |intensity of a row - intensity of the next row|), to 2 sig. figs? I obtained 2.9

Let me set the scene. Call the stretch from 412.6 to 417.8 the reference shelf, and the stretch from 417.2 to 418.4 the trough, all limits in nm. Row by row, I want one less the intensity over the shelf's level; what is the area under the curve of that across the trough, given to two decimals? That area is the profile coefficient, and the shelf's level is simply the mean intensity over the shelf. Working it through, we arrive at -0.05 nm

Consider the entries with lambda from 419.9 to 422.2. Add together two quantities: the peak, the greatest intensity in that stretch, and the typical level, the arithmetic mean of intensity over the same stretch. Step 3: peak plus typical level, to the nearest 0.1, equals 26.3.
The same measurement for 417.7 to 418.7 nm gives 25.9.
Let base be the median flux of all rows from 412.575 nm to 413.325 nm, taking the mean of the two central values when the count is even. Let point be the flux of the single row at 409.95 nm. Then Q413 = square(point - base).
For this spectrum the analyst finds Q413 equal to 9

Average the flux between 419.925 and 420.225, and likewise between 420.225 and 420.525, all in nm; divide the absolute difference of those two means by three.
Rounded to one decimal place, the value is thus 0.0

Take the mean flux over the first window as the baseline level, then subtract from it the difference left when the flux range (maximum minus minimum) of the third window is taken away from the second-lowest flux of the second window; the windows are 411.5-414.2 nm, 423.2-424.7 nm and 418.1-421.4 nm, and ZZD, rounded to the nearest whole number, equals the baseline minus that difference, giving 10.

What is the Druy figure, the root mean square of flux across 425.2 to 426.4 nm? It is 12.4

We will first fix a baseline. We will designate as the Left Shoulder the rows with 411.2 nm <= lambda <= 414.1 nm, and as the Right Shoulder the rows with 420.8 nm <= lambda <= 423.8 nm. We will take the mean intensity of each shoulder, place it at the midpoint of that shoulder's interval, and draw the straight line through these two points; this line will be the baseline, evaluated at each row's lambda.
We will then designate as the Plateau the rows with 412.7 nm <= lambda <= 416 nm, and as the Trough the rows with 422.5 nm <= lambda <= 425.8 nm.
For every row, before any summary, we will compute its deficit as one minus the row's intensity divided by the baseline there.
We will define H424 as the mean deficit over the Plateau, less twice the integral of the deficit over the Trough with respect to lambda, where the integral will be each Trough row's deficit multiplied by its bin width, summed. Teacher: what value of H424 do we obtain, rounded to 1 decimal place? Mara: 0.7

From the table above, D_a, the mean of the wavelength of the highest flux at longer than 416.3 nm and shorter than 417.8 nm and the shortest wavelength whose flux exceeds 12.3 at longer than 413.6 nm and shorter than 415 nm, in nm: 415.05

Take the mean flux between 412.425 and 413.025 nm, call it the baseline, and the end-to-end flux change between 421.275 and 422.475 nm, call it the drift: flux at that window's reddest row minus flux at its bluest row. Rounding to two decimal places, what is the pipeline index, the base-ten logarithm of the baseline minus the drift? 1.10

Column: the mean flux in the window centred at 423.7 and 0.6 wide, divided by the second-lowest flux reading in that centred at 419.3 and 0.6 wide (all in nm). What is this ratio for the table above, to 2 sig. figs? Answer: 0.86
